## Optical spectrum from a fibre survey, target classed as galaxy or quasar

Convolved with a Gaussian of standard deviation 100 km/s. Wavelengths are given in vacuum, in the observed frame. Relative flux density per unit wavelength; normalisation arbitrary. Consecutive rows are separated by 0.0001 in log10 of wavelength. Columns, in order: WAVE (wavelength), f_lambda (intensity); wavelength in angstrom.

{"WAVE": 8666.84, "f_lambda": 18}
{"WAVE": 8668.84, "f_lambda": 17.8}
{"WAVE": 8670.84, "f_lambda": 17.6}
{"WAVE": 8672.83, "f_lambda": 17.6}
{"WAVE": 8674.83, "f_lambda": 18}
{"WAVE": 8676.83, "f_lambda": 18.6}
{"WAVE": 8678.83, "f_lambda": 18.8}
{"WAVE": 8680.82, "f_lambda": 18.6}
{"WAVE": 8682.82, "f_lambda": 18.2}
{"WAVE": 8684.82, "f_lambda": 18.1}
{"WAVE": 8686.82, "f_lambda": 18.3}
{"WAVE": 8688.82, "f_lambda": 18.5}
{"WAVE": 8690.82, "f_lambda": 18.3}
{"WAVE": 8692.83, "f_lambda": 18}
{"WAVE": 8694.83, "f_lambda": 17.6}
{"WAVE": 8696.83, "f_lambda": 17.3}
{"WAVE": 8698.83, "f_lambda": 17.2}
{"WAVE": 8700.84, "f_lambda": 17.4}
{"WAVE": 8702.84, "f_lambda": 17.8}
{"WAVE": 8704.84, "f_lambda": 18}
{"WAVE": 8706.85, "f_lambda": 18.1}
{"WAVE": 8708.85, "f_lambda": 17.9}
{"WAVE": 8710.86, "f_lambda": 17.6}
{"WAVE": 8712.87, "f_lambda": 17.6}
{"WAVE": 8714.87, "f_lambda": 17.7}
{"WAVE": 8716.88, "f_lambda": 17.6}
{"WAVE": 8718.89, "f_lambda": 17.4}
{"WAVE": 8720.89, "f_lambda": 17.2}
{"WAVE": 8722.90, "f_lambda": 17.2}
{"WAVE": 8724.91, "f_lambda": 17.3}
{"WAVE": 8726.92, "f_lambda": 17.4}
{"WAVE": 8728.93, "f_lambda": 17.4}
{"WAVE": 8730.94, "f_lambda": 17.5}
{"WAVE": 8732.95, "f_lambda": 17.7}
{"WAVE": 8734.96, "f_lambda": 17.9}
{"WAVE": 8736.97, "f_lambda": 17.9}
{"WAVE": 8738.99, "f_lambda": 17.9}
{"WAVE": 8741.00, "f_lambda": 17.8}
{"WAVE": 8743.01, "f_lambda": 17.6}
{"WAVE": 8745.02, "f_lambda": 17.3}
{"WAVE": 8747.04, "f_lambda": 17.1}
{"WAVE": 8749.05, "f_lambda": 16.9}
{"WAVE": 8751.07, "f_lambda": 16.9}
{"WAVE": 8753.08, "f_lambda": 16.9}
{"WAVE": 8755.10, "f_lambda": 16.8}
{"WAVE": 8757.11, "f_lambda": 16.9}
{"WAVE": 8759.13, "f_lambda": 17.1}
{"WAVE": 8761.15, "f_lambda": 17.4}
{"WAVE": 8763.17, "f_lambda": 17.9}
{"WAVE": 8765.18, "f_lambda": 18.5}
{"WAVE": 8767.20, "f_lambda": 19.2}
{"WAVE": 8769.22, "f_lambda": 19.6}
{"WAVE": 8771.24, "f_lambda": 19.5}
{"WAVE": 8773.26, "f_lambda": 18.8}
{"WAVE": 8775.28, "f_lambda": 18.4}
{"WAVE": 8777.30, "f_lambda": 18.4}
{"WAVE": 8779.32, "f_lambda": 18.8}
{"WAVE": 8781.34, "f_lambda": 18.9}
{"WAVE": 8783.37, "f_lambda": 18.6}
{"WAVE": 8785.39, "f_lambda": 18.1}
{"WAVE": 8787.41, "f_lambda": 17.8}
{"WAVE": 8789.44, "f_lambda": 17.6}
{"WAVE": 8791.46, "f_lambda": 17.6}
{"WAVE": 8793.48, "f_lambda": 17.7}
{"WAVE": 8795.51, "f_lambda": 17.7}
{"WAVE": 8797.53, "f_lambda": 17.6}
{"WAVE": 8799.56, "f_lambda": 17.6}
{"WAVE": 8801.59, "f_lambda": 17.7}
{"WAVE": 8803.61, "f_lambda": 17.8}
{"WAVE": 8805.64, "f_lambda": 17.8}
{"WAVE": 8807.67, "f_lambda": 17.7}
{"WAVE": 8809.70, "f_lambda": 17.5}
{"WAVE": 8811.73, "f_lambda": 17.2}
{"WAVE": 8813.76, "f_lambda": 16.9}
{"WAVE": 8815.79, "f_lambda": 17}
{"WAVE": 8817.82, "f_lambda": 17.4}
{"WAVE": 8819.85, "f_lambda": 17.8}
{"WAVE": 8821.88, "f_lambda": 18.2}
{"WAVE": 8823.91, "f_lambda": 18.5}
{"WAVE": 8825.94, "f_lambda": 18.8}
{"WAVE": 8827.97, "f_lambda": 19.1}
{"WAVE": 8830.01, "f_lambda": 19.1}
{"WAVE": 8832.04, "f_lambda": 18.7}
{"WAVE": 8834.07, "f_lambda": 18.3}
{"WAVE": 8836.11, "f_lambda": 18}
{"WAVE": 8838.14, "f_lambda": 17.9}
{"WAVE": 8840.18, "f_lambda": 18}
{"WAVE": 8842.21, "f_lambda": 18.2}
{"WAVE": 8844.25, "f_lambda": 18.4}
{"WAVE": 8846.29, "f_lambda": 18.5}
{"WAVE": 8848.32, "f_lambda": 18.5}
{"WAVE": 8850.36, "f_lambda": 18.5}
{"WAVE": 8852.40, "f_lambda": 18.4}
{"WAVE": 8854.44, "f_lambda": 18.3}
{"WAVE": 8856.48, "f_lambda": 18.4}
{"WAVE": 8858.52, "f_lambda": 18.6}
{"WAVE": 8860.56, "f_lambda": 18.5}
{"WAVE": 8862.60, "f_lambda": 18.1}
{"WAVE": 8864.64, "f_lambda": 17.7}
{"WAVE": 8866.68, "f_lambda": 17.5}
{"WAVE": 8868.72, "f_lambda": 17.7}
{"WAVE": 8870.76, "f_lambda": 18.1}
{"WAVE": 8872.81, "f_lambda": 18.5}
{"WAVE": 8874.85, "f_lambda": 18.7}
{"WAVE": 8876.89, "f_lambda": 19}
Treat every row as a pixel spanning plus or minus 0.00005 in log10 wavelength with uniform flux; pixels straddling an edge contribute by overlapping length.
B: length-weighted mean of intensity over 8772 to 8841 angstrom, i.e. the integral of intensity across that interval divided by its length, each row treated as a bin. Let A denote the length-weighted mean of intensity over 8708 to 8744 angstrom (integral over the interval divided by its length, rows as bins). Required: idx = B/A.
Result 1.03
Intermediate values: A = 17.6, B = 18.03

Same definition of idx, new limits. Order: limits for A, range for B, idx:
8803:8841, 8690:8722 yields 0.98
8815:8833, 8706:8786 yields 0.97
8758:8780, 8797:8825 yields 0.95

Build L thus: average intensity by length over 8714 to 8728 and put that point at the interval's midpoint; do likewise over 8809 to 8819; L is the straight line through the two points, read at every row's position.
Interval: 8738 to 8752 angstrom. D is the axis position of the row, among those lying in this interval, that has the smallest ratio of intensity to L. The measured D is 8749.05 angstrom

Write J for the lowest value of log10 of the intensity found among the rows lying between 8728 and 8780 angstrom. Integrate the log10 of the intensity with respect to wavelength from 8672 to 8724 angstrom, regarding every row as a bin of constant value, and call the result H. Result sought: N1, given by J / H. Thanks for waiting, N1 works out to 0.0188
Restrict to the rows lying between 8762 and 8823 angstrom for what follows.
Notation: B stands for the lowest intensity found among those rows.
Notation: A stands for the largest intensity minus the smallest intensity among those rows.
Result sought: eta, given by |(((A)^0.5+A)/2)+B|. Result 19.1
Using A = 2.7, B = 16.9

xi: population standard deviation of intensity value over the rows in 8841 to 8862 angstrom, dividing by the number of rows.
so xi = 0.1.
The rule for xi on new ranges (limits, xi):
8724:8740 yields 0.2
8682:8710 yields 0.4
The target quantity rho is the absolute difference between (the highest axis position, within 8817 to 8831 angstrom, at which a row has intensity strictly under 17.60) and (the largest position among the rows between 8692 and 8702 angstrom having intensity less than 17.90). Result 117.0 angstrom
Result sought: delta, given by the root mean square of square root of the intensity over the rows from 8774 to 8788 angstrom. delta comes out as 4.29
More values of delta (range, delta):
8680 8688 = 4.28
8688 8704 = 4.21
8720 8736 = 4.18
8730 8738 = 4.21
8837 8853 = 4.28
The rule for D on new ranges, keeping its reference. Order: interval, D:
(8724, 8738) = 8724.91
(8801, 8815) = 8813.76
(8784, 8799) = 8789.44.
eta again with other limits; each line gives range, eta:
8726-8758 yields 17.9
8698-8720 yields 18.1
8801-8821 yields 17.8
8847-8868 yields 18.6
